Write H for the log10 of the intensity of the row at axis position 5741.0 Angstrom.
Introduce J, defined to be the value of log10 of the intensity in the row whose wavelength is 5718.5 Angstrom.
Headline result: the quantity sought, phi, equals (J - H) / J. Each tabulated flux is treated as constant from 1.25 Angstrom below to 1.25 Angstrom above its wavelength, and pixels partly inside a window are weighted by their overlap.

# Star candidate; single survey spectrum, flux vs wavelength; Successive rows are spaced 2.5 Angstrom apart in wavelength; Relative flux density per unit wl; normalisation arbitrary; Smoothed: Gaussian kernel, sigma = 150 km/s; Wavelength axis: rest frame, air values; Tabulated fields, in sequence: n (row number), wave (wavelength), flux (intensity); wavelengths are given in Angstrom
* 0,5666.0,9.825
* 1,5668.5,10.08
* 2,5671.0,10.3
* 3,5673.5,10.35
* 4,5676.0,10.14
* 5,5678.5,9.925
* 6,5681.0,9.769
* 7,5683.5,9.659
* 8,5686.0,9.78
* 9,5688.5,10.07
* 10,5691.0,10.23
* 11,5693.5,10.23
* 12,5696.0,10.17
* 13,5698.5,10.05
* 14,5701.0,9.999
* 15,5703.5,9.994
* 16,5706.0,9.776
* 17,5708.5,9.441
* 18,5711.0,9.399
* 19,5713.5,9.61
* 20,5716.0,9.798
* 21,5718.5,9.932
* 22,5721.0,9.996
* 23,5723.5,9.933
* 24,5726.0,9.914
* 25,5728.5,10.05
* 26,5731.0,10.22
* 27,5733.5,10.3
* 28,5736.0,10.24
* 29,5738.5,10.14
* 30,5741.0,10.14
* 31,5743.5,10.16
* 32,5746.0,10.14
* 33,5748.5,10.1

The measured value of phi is -0.009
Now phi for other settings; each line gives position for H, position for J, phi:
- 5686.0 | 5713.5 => -0.008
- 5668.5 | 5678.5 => -0.007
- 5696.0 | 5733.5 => 0.005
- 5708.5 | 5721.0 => 0.025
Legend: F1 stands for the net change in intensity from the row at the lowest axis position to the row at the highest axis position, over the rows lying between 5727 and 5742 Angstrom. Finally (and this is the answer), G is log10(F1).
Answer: -1.05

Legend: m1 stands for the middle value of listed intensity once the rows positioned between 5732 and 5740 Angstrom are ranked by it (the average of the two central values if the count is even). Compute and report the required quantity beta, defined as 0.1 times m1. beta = 1.02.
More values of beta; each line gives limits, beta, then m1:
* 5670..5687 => 0.99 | 9.9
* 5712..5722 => 0.99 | 9.9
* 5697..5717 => 0.98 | 9.8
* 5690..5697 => 1.02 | 10.2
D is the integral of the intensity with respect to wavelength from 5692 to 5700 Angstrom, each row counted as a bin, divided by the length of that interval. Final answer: 10.15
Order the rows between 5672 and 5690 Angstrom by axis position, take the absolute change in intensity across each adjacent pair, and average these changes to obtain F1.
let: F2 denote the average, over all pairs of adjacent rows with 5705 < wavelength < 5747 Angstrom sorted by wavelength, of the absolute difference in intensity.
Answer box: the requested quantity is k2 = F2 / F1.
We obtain 0.6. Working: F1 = 0.18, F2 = 0.103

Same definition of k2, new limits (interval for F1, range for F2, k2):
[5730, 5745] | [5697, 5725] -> 2.5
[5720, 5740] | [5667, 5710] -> 1.6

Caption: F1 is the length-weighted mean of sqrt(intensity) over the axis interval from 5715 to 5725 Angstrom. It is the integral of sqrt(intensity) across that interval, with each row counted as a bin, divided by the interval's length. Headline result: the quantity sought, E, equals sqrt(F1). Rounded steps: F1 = 3.15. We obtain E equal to 1.77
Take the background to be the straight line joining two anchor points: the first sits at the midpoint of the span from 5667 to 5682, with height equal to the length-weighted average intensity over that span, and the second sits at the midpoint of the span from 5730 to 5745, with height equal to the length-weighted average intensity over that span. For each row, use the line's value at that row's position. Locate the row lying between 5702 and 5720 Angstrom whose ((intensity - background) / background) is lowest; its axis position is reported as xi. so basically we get 5711.0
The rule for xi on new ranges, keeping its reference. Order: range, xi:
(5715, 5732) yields 5716.0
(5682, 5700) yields 5683.5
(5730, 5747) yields 5746.0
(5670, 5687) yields 5683.5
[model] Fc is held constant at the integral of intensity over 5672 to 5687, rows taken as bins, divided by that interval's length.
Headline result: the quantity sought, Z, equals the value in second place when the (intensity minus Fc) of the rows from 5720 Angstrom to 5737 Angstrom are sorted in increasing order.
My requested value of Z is -0.01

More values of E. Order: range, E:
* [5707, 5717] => 1.76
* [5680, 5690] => 1.77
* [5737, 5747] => 1.78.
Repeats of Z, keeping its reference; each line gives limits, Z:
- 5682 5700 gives -0.17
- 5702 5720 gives -0.50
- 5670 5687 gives -0.18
